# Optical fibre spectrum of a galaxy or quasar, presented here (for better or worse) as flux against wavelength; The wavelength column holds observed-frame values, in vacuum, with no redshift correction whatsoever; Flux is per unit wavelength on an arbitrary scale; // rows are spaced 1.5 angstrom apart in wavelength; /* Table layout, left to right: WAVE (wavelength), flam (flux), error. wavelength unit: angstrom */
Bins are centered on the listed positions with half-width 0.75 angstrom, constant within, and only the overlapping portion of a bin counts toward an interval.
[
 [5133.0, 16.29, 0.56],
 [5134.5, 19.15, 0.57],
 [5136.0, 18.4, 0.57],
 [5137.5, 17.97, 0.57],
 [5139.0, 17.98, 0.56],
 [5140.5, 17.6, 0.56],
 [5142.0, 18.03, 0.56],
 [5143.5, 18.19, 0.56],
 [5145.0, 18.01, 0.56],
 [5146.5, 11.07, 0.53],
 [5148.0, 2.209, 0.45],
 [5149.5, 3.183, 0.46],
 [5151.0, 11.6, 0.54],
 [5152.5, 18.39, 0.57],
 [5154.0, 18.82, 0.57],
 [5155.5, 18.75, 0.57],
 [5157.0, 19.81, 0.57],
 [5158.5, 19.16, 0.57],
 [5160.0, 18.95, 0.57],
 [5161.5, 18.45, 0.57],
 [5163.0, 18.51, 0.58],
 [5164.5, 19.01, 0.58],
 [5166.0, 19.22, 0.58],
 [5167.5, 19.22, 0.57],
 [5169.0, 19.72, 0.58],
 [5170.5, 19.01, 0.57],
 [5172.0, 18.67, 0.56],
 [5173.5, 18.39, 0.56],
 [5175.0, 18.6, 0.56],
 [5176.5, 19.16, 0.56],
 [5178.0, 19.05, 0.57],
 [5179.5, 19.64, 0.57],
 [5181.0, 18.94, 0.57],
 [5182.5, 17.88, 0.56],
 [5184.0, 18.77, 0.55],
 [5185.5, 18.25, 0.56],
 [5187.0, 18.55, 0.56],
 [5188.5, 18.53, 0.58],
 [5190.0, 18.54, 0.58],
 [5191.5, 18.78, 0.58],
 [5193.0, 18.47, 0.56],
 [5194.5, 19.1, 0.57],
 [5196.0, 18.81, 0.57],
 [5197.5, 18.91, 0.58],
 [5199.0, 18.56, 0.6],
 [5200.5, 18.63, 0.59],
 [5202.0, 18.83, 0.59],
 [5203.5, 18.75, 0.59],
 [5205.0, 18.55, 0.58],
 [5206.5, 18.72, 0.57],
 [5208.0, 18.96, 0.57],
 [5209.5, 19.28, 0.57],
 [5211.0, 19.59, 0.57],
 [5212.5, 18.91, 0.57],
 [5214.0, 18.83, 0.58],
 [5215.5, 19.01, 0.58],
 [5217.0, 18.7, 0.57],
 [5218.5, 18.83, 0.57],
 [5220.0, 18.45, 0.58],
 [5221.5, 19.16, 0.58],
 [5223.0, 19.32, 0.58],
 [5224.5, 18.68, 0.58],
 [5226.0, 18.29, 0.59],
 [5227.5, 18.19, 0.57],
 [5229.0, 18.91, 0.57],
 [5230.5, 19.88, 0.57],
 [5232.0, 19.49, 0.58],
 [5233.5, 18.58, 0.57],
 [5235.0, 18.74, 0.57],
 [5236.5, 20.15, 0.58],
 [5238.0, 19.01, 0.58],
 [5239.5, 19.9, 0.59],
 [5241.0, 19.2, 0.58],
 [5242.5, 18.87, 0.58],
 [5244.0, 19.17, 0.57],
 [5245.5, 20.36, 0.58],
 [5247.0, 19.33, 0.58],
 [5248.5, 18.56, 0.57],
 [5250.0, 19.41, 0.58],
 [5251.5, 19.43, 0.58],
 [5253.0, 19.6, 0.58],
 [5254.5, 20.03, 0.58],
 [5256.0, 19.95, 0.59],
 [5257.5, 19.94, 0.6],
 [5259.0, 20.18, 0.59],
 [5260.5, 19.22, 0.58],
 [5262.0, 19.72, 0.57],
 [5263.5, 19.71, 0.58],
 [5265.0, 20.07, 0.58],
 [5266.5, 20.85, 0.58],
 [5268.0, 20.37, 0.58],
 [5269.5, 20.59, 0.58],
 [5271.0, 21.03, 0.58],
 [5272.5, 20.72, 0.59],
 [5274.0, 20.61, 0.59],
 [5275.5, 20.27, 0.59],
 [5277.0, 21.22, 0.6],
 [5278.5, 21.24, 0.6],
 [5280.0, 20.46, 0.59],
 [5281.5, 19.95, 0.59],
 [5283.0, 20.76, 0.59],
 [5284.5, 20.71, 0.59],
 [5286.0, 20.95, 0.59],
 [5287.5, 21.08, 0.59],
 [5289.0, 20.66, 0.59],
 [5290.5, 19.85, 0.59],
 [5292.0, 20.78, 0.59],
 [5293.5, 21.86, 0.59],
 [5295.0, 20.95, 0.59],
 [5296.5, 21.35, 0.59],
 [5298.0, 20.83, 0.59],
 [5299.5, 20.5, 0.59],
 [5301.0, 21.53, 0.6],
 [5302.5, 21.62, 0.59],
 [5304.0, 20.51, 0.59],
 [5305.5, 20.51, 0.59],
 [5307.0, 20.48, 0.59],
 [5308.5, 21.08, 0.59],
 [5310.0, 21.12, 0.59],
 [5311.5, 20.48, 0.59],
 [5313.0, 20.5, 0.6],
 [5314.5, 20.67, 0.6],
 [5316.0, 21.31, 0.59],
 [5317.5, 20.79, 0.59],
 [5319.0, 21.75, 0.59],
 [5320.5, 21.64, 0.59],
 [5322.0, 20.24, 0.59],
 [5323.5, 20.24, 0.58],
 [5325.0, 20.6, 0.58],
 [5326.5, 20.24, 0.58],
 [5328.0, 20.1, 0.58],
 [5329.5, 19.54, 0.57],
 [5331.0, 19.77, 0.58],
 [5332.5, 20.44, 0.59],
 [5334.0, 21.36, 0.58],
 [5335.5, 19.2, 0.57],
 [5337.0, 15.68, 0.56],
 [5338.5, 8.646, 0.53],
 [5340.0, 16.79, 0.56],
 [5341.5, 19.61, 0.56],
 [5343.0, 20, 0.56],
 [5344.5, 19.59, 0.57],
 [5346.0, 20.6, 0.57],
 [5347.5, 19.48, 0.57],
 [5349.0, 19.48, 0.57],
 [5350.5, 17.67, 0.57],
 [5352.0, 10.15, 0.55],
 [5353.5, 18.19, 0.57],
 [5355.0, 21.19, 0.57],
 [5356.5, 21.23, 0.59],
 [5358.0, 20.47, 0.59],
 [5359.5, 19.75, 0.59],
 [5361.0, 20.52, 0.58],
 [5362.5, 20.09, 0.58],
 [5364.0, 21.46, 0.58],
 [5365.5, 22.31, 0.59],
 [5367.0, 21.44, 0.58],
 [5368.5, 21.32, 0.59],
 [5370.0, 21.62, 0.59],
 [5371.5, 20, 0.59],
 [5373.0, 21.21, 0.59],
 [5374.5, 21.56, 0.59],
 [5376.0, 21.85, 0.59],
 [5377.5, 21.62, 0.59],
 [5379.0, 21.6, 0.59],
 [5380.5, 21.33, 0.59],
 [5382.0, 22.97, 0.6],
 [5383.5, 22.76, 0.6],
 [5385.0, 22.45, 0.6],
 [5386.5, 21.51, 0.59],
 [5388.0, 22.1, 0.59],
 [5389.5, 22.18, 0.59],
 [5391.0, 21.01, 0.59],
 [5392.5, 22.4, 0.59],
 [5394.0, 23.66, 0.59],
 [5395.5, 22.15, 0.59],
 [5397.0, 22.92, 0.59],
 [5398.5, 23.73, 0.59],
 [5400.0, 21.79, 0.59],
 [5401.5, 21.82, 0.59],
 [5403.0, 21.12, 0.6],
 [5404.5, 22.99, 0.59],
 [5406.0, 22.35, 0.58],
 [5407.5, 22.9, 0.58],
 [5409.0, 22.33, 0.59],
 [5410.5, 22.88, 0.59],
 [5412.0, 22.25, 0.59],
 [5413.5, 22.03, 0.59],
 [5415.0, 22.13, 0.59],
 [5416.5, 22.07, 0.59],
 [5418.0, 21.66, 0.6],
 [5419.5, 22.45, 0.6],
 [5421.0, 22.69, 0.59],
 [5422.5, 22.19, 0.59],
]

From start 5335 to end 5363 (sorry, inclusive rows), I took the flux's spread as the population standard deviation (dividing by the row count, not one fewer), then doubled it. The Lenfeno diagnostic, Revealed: 6.7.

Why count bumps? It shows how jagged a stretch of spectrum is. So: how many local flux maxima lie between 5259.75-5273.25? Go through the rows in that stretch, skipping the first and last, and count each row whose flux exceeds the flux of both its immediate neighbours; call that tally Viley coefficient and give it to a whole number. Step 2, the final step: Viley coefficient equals 3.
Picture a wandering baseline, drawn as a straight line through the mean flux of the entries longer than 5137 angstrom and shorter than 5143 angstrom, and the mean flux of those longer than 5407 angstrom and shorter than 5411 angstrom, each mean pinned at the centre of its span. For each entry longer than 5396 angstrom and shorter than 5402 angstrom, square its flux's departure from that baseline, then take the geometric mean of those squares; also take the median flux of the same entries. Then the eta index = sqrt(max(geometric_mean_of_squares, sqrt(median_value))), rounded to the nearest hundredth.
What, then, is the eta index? 2.17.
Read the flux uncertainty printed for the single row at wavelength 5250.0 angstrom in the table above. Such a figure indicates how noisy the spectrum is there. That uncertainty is 0.580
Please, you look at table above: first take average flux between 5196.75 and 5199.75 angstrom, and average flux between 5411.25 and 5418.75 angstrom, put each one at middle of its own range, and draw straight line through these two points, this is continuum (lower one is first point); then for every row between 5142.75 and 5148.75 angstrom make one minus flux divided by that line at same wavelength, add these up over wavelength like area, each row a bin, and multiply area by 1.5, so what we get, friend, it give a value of 2.8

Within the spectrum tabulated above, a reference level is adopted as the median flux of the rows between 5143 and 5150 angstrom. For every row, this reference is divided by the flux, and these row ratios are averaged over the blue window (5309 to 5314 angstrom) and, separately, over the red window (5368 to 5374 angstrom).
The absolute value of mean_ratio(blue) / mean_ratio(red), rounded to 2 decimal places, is 1.02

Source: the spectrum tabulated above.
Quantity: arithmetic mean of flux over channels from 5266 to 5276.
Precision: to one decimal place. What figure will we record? 20.6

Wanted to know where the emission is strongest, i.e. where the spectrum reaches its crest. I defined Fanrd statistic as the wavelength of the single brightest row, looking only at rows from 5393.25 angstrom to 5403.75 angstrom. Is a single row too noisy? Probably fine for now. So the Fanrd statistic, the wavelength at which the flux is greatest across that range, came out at 5398.5 angstrom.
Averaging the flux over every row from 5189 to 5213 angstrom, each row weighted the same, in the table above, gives 18.8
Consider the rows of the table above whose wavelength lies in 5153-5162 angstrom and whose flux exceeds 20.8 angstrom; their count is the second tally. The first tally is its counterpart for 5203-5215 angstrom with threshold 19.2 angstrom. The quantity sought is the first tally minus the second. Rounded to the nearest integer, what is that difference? 2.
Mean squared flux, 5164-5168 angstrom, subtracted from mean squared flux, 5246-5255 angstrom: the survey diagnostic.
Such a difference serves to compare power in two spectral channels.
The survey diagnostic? 10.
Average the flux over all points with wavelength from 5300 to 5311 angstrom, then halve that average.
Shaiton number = 10.5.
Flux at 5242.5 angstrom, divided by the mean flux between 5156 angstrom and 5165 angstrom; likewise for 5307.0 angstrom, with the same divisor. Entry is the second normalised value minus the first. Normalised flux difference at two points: 0.08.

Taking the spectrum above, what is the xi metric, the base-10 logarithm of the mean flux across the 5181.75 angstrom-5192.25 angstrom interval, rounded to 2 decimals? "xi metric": 1.27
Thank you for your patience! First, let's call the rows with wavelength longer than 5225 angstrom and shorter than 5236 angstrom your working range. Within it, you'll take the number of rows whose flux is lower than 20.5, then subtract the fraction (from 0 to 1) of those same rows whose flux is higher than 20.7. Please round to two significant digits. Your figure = 7.0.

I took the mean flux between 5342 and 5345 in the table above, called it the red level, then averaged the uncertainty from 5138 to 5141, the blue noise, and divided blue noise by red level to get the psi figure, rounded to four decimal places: 0.0283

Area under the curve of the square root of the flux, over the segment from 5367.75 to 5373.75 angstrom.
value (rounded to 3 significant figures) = 27.5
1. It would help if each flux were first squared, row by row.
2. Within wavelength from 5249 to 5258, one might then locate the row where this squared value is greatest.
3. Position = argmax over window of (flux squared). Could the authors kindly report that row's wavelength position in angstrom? 5254.5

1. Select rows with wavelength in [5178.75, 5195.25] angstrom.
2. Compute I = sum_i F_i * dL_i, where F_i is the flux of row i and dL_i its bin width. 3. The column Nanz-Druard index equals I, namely 308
